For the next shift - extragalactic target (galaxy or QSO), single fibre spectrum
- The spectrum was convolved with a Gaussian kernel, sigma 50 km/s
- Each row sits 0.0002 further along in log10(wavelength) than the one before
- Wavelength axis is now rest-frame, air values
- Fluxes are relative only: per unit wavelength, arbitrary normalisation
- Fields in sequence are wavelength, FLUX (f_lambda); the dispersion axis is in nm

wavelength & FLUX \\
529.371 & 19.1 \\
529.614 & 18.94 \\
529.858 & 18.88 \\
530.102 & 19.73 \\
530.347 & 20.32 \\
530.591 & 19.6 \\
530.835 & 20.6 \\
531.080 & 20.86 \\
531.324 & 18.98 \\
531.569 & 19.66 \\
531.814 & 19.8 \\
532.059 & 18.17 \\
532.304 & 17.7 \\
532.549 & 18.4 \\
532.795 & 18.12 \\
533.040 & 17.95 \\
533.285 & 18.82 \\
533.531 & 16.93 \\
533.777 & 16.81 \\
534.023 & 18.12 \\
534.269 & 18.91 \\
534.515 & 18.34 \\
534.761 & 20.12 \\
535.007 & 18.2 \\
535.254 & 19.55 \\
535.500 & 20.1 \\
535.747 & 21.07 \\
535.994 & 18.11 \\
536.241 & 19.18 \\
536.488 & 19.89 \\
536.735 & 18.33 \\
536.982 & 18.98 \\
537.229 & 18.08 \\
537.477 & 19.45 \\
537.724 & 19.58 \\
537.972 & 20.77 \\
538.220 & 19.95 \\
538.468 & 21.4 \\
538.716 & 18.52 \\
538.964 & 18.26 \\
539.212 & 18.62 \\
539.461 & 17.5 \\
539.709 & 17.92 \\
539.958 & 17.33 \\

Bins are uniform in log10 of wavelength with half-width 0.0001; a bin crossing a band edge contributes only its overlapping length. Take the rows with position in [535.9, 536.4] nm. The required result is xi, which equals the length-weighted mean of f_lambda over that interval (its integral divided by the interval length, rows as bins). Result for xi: 18.8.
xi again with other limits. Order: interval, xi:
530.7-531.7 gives 20.0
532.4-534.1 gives 17.9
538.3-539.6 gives 18.9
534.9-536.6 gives 19.4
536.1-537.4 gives 18.9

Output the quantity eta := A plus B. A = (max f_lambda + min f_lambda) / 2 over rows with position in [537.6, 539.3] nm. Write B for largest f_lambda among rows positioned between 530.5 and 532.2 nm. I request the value 40.7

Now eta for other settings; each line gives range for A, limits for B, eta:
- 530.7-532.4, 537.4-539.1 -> 40.7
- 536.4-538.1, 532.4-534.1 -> 38.2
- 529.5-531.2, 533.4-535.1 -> 40.0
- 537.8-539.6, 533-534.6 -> 38.4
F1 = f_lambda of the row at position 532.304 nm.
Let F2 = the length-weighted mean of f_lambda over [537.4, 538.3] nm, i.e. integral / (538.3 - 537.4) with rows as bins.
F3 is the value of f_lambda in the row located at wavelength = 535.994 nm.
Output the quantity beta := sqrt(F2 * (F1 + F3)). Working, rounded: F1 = 17.7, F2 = 20.0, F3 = 18.11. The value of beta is 26.7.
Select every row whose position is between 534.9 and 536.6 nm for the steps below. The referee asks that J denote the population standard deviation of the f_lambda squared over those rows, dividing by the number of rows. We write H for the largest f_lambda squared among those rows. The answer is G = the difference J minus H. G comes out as -406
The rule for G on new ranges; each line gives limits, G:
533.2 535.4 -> -367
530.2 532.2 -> -403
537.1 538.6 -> -416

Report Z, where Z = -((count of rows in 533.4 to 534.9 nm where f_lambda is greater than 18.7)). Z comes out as -2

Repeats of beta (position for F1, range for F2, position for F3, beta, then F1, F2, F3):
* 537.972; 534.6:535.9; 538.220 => 28.3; 20.77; 19.7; 19.95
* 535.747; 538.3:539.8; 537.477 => 27.6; 21.07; 18.8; 19.45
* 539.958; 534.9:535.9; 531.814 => 27.0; 17.33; 19.7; 19.8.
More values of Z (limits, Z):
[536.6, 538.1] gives -4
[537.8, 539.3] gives -3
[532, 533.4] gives -1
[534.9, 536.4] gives -4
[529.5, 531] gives -6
